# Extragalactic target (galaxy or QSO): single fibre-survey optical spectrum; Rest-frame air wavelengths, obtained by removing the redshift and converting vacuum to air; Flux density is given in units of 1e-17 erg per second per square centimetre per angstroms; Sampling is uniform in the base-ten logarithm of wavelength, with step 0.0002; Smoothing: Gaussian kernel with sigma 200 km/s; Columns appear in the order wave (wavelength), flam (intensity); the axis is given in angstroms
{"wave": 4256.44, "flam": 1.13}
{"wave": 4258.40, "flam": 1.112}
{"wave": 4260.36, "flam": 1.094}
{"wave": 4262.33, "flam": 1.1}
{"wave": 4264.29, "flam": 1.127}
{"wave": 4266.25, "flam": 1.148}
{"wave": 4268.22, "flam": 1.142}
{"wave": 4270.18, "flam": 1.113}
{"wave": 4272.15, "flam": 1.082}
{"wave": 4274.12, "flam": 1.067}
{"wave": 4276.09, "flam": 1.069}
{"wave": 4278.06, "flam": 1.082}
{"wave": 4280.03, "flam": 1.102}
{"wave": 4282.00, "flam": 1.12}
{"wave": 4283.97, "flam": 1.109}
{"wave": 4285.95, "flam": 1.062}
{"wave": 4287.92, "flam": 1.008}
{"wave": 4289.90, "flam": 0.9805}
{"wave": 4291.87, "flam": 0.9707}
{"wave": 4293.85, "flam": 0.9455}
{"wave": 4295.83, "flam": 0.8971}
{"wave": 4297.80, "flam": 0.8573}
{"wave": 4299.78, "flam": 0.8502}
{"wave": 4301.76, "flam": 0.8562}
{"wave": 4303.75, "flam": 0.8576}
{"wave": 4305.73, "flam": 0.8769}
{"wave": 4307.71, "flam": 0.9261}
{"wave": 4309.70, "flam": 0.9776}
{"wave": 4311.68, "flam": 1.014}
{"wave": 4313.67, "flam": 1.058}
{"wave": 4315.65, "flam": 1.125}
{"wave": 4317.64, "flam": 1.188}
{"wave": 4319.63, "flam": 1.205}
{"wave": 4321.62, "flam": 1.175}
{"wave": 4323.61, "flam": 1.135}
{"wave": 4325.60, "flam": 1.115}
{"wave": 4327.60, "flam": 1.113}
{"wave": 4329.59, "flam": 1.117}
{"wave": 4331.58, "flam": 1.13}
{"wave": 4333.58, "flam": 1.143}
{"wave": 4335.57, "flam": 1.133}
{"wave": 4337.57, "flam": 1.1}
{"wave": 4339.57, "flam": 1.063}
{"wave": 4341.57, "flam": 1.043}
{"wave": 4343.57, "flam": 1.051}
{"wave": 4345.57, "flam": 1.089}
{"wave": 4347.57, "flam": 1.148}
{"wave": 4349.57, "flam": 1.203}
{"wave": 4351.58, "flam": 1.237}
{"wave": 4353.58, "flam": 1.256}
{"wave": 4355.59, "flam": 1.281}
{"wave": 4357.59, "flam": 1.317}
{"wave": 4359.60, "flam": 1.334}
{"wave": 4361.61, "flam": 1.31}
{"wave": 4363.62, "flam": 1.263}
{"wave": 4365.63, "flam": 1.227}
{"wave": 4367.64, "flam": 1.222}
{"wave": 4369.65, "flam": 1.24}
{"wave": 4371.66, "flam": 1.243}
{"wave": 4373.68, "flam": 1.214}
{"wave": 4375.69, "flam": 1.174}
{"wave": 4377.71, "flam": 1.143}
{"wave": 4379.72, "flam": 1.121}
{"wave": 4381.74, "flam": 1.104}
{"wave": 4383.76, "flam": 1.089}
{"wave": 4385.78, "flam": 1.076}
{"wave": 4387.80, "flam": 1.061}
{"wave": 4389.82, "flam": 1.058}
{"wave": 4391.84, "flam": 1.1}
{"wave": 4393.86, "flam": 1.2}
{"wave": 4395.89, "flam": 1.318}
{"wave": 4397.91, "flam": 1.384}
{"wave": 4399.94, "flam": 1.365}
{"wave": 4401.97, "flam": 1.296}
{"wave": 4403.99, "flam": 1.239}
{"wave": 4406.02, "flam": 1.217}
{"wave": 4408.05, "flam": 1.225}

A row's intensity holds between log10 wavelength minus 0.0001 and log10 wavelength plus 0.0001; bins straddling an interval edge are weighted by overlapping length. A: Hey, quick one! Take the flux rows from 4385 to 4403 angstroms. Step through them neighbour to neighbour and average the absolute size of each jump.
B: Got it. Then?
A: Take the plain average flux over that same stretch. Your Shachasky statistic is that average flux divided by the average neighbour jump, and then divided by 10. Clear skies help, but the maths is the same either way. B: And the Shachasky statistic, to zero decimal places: 2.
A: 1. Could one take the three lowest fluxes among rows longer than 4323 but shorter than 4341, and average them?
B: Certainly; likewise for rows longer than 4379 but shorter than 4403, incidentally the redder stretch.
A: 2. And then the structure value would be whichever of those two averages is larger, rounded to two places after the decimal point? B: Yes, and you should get 1.09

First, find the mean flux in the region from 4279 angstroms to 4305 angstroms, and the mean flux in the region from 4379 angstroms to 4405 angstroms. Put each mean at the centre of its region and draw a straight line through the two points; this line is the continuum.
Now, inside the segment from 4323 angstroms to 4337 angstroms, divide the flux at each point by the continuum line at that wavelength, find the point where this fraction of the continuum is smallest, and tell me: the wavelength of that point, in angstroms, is 4329.59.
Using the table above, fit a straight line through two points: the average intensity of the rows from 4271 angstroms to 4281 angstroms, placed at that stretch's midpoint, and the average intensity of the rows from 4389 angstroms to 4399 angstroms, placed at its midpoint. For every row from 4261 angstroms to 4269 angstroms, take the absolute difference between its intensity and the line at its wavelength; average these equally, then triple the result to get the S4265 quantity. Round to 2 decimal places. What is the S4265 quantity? 0.18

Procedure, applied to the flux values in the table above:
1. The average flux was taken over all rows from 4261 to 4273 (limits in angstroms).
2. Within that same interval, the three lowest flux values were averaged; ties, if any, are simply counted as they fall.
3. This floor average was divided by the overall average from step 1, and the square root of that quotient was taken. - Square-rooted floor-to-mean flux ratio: 0.991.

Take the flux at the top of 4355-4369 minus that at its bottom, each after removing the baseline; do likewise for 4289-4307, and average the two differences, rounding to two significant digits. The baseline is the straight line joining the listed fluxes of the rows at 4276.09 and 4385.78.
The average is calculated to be -0.082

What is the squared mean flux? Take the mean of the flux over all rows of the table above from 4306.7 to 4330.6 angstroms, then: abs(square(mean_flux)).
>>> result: 1.20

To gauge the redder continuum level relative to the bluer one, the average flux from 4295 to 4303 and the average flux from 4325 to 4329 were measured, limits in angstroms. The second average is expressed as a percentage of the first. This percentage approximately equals 129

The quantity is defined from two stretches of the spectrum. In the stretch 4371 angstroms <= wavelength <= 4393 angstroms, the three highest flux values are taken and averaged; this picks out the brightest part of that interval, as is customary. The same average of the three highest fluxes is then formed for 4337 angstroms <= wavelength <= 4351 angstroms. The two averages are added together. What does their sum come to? 2.36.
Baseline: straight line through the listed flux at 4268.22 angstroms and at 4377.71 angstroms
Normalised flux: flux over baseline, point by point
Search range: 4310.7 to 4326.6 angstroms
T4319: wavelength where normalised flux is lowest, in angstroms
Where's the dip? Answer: 4311.68 angstroms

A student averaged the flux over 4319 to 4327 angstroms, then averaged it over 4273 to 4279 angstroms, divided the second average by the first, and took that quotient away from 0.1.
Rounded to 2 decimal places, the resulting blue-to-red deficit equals -0.83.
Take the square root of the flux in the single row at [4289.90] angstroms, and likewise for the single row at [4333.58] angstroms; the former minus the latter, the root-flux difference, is -0.08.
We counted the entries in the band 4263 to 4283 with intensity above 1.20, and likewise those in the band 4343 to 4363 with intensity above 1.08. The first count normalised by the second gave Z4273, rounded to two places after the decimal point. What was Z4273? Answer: 0.00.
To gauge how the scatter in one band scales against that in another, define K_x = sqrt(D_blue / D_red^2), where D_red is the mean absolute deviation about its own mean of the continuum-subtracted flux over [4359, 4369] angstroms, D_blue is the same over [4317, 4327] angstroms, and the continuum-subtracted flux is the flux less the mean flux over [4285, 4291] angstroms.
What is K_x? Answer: 4.3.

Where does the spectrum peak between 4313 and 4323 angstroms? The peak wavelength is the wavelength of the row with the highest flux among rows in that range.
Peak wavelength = 4319.63 angstroms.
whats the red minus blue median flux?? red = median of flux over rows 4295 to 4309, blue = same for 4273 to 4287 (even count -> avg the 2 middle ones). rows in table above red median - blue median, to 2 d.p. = -0.22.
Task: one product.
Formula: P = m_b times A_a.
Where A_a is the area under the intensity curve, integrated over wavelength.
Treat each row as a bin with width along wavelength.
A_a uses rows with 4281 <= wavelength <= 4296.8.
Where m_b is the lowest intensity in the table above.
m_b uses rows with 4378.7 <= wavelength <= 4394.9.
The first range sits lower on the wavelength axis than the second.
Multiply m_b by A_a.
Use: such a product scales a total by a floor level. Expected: 16.9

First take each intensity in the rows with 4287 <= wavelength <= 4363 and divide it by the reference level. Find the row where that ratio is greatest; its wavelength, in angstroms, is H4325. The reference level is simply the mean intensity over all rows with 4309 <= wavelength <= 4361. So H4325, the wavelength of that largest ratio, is 4359.60 angstroms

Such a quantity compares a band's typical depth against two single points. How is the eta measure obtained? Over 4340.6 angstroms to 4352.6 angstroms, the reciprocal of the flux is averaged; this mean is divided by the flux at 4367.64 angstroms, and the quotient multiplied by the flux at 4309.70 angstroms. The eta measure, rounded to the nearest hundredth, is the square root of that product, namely 0.84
